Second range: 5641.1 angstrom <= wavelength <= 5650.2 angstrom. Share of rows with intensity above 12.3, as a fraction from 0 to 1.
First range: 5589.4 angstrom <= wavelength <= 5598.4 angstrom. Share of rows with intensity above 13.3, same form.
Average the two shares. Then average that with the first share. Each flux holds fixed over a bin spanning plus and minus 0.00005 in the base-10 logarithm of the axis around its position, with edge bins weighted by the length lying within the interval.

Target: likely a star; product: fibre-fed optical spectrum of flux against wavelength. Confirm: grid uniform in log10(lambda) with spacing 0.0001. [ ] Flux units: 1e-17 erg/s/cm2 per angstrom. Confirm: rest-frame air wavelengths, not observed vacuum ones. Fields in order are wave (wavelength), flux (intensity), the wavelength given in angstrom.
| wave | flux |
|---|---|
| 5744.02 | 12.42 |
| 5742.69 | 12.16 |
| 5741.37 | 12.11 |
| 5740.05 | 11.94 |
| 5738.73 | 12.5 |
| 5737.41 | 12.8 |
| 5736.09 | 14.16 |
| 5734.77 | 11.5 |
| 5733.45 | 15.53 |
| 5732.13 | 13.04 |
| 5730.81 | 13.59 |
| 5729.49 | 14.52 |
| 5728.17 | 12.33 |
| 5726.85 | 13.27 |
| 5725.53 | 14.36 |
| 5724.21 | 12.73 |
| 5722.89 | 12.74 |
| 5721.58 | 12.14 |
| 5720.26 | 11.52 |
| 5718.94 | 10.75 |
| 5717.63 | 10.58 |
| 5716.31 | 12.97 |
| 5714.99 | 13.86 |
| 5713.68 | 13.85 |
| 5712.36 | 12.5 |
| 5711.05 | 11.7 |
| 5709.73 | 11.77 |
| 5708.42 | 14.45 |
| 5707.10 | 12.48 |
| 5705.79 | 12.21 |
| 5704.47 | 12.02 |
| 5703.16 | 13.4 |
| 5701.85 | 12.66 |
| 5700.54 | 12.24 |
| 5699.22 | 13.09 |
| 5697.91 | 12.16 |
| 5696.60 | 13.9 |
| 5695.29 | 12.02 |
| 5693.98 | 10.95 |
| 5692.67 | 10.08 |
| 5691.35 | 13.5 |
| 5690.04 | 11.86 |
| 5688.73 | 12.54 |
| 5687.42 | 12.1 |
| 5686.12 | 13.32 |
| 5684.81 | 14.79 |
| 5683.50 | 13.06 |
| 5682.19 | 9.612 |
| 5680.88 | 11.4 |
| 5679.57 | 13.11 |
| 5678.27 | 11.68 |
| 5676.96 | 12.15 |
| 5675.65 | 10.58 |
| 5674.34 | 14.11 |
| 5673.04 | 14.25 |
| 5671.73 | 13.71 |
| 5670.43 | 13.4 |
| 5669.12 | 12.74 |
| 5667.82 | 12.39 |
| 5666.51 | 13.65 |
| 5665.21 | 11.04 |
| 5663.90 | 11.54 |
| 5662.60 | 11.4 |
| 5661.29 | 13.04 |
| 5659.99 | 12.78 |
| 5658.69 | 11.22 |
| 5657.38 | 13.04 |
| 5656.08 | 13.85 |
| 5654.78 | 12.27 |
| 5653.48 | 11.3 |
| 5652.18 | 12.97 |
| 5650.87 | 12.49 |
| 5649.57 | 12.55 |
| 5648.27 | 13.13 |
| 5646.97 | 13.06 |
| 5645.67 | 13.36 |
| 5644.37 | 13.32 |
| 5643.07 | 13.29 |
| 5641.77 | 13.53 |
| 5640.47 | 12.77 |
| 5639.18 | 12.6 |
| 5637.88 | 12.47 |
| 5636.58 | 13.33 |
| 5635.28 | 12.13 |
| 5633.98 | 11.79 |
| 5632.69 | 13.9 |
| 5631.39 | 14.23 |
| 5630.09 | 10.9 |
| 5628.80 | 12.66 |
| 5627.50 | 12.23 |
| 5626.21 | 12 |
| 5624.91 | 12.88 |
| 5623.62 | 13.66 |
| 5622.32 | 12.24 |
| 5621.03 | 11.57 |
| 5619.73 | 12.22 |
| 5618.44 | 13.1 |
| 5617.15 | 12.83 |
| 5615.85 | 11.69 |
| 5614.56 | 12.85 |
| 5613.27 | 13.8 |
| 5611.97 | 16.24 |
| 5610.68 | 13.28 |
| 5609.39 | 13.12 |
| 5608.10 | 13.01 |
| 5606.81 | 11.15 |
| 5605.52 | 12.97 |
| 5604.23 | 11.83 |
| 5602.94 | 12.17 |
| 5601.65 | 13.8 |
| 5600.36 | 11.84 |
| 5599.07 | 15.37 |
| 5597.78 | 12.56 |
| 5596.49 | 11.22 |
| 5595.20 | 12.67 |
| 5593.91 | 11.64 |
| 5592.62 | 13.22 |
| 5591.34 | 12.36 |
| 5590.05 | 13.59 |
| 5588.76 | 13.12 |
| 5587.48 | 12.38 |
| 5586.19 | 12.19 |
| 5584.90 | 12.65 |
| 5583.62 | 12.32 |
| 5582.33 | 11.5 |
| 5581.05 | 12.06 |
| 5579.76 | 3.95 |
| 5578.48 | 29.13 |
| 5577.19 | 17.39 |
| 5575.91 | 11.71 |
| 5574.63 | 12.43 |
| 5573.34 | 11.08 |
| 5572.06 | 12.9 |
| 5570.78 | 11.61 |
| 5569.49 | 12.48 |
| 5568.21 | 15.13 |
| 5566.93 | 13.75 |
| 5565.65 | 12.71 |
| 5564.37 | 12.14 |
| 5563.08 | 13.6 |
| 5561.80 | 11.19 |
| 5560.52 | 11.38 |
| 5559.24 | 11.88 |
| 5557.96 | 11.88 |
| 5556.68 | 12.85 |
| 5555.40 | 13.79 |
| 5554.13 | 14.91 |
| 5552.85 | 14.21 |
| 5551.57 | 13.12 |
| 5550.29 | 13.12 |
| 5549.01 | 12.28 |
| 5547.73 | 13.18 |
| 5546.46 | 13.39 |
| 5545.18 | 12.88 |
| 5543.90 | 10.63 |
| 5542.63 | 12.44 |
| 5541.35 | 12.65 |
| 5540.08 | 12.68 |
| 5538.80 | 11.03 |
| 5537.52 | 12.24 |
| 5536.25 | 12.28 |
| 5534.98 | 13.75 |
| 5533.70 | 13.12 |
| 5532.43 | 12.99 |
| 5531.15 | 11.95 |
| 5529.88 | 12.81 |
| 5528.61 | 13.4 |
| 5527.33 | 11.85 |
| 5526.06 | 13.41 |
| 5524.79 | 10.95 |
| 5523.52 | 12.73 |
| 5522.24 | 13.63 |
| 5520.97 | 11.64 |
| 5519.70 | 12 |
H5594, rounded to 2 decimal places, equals 0.36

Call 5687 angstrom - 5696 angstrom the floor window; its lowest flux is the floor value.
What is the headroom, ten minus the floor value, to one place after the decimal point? -0.1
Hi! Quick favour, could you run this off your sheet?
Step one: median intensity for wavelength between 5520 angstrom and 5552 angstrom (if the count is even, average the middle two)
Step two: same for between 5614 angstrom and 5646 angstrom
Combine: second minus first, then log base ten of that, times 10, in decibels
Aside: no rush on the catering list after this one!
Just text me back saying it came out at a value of -14.0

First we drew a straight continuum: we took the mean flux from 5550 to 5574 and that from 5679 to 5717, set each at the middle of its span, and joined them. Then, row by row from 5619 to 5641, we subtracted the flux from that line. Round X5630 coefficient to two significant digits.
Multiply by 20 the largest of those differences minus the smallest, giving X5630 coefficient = 67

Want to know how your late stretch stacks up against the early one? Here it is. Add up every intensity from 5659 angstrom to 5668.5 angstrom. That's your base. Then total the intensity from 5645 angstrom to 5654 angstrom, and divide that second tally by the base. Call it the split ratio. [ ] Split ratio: 1.04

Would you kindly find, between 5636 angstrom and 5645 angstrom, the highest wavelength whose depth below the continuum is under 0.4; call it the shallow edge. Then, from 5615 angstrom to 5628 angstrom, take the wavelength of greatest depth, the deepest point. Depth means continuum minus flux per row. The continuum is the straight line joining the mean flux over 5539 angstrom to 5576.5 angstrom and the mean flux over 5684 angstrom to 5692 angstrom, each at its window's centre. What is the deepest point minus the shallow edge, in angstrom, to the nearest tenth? -23.3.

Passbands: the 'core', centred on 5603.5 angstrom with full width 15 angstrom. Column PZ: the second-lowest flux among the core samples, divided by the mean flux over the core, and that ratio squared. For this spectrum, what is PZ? 0.781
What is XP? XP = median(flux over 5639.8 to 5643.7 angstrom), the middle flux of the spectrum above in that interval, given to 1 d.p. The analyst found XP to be 13.3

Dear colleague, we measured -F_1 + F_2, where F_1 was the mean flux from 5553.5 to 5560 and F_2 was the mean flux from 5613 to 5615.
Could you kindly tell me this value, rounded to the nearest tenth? 0.3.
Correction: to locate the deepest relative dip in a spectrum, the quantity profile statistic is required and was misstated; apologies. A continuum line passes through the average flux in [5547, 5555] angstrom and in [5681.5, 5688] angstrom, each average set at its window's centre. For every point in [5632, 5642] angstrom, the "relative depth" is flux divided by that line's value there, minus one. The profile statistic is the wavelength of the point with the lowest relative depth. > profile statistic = 5633.98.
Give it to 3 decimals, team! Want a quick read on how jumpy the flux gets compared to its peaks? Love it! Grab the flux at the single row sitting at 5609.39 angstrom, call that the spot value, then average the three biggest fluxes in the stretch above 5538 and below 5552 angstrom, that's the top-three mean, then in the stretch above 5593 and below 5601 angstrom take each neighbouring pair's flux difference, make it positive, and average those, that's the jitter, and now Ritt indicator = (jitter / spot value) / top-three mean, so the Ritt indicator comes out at 0.012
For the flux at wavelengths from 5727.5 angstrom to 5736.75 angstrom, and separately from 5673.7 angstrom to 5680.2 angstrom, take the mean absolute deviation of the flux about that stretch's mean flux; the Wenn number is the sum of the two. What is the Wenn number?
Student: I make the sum 2.09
